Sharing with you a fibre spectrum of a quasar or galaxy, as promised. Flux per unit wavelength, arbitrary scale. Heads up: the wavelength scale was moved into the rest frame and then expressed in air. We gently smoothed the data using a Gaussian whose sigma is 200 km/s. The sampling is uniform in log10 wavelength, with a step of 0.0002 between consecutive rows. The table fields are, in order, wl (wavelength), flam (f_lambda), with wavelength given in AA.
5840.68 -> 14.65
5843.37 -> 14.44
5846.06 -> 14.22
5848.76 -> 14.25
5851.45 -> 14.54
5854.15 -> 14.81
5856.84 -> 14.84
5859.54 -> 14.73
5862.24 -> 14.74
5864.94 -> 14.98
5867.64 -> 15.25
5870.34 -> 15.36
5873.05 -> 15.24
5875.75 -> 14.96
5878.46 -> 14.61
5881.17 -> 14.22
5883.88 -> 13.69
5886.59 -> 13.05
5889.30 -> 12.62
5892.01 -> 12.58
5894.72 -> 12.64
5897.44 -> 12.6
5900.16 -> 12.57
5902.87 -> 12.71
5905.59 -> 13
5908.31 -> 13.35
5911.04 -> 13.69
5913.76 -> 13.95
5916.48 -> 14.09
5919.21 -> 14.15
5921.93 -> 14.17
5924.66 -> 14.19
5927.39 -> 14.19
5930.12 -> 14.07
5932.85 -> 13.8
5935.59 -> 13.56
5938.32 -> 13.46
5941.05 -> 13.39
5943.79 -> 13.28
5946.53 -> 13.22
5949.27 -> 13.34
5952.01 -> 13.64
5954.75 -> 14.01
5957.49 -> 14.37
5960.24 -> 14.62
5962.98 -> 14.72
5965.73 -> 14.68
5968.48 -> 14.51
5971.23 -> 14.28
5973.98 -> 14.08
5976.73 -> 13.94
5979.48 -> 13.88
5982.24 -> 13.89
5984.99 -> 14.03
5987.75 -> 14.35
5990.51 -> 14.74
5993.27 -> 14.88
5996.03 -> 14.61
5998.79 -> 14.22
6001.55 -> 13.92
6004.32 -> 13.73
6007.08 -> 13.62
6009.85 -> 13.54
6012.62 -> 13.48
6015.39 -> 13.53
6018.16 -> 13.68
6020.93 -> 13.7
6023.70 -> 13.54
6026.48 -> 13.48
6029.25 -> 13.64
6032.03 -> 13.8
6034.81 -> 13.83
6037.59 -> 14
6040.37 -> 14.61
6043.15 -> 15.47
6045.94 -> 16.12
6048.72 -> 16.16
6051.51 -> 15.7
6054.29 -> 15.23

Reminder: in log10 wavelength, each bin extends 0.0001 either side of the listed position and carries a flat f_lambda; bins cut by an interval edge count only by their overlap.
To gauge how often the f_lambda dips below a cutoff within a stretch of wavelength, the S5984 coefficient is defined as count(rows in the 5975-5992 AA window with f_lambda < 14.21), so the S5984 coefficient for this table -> 4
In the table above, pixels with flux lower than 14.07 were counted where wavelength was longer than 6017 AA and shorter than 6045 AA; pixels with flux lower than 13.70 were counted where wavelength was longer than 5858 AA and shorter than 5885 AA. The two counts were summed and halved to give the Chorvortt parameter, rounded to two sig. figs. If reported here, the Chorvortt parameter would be 4.5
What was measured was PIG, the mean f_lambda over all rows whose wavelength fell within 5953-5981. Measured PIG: 14.3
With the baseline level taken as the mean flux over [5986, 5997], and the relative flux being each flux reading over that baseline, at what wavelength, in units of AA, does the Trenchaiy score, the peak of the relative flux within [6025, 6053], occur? 6048.72 AA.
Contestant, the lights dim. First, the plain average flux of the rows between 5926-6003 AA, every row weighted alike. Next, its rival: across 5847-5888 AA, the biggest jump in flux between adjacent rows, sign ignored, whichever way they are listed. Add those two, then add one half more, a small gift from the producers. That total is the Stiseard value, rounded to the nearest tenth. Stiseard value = 15.2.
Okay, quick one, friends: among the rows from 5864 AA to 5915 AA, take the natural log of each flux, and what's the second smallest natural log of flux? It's 2.53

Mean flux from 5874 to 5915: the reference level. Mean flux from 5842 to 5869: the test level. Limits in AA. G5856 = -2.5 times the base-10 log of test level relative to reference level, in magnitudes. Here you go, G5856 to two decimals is -0.10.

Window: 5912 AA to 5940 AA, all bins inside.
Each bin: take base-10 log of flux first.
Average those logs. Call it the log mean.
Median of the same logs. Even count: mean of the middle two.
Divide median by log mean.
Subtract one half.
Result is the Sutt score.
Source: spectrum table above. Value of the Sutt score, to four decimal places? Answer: 0.5032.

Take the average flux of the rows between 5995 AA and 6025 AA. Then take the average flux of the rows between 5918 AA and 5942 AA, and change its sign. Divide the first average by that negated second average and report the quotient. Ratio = -0.99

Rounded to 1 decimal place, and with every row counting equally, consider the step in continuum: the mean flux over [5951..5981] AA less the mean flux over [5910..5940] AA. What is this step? 0.3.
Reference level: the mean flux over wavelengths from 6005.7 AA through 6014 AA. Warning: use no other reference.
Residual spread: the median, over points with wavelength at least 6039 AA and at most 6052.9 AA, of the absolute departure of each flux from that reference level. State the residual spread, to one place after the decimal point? 2.2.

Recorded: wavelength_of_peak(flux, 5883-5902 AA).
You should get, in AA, 5883.88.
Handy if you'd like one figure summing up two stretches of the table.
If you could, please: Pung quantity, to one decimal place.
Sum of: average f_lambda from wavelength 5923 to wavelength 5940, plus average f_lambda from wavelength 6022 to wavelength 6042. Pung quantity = 27.7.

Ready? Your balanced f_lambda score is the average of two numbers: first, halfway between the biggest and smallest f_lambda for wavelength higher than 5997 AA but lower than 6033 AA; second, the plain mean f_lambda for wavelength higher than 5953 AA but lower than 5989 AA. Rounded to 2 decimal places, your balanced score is 14.05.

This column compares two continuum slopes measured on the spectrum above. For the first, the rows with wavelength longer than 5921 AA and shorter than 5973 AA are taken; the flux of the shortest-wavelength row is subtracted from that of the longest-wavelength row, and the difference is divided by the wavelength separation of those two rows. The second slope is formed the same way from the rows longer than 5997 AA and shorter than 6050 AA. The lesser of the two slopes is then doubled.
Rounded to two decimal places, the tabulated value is 0.00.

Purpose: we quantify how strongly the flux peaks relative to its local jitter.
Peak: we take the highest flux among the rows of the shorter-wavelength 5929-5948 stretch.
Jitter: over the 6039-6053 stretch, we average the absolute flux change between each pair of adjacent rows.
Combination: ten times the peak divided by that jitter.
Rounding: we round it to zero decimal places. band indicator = 280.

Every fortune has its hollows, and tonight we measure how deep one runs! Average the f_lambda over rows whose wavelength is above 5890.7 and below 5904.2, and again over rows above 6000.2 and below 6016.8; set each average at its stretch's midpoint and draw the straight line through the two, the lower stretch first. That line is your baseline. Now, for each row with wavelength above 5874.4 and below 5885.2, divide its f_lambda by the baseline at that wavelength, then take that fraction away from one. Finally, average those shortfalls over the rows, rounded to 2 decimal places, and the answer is -0.15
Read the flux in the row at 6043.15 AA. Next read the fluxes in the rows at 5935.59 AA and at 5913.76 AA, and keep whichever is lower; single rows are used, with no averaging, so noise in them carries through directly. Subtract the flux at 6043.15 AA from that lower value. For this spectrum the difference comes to -1.9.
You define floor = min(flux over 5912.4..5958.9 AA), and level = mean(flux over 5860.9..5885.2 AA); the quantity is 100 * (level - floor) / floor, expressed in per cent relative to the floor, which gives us 12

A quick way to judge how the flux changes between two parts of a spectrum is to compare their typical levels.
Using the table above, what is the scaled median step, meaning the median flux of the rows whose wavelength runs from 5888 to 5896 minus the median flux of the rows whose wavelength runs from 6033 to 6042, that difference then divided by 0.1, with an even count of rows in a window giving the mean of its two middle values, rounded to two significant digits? -14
